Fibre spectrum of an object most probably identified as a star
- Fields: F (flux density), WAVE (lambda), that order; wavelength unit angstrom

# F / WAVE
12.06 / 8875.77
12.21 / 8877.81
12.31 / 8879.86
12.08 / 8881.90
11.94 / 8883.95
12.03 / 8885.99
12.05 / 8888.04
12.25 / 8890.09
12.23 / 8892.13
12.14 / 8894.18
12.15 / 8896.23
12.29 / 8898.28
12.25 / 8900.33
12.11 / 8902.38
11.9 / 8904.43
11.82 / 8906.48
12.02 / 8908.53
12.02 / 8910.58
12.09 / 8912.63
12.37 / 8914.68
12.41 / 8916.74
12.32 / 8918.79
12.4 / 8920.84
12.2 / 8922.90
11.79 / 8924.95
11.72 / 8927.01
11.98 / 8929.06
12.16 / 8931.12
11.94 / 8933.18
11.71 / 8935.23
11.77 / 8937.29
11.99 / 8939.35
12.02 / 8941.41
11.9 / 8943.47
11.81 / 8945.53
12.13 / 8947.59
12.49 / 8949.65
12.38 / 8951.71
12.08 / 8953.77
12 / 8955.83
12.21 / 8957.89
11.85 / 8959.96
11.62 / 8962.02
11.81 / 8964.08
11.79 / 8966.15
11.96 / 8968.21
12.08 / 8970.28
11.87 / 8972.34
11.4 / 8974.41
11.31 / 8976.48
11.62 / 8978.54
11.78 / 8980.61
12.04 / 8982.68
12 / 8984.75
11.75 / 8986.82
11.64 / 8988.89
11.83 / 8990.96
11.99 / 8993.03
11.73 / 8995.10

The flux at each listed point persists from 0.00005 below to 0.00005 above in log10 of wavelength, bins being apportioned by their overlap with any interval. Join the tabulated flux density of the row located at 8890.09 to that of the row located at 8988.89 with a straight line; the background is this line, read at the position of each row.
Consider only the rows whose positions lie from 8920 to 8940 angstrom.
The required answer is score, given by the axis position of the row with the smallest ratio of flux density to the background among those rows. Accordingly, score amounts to 8927.01 angstrom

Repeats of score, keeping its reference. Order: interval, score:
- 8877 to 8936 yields 8883.95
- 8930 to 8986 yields 8976.48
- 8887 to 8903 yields 8888.04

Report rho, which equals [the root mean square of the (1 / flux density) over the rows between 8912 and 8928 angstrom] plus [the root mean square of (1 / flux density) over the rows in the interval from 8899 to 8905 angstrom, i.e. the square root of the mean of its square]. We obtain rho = 0.165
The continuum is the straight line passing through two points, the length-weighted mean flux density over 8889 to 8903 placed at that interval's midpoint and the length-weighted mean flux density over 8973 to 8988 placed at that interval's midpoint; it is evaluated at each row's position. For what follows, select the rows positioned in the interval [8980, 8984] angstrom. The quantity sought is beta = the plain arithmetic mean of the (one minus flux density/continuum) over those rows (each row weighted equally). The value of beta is -0.019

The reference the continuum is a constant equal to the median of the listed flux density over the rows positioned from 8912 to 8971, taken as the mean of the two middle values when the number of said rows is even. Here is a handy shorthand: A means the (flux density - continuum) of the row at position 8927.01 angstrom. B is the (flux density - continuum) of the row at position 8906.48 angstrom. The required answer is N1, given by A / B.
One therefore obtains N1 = 1.56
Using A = -0.28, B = -0.18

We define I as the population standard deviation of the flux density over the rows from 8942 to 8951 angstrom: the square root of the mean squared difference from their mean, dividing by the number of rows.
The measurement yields 0.26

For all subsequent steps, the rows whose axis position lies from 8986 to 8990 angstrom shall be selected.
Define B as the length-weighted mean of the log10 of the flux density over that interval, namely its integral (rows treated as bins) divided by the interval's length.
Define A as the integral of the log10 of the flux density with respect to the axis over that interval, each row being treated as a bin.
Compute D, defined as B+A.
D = 5.34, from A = 4.27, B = 1.07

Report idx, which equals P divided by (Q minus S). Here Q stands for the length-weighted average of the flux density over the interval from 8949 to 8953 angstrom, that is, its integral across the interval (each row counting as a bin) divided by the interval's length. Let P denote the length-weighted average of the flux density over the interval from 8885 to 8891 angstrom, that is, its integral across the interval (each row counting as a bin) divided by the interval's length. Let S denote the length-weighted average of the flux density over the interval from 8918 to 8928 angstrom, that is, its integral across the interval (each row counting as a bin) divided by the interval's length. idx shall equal 36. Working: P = 12.1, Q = 12.4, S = 12.1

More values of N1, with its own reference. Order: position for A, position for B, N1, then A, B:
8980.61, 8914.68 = -0.59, -0.22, 0.37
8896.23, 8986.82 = -0.60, 0.15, -0.25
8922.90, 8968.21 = -5.00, 0.20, -0.04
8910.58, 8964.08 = -0.11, 0.02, -0.19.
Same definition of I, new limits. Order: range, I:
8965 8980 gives 0.27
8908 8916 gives 0.14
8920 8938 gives 0.23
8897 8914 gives 0.15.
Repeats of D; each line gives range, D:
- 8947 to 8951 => 5.46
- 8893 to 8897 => 5.42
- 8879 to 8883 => 5.43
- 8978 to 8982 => 5.34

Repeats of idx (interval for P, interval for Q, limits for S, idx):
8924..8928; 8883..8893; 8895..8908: 483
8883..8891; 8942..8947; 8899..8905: -55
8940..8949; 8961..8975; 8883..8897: -38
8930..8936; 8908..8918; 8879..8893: 179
